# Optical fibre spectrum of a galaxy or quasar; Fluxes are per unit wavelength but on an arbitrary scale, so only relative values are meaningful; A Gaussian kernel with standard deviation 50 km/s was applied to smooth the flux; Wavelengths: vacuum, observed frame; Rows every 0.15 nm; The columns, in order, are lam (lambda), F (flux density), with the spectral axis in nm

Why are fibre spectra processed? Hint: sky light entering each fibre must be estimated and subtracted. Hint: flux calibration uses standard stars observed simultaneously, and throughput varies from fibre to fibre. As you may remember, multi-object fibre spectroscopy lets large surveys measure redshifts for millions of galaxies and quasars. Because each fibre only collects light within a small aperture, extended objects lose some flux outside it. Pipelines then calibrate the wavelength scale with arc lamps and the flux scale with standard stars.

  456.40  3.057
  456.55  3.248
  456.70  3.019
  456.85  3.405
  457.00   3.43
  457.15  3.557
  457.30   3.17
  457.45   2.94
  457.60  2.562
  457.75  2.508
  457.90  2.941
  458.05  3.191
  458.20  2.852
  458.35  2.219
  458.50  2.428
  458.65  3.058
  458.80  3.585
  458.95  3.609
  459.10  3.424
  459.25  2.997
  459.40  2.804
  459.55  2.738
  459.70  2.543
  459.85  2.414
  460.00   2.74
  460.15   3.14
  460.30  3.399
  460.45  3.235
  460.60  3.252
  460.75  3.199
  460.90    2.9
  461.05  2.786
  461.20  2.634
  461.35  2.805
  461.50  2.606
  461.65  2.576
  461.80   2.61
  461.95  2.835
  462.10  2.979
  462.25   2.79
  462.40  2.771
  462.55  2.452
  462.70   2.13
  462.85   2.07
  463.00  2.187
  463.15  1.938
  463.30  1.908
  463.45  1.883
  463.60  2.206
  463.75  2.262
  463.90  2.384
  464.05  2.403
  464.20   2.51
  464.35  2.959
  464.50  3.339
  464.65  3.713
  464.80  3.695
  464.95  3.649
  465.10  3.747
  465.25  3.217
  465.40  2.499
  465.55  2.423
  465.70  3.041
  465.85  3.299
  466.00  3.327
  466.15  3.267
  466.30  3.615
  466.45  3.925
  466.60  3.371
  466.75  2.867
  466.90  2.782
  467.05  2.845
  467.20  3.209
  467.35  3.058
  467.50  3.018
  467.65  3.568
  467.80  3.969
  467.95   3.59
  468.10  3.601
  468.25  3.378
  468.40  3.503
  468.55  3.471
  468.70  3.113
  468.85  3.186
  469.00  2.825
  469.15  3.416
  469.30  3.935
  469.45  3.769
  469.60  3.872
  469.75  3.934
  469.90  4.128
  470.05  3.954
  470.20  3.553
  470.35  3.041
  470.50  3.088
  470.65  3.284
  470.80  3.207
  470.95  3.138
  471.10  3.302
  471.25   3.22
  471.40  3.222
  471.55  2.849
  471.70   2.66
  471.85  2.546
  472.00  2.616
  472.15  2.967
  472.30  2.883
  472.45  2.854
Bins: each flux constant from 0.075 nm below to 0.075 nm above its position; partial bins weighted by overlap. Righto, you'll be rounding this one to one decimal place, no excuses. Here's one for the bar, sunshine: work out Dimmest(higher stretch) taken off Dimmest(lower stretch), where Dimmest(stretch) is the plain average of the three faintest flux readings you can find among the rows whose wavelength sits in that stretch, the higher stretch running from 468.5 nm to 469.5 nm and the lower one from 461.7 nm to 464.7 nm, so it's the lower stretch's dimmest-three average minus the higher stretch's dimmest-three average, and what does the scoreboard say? -1.1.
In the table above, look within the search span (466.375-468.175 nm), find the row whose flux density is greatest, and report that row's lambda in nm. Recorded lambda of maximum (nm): 467.80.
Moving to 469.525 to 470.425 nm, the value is 469.90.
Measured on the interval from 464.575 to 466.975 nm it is 466.45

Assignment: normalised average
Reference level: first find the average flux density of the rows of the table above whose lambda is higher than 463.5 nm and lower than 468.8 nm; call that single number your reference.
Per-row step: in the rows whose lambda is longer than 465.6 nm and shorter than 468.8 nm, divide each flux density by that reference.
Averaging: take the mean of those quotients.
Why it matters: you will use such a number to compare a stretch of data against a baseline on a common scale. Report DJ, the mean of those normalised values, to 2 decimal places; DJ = 1.05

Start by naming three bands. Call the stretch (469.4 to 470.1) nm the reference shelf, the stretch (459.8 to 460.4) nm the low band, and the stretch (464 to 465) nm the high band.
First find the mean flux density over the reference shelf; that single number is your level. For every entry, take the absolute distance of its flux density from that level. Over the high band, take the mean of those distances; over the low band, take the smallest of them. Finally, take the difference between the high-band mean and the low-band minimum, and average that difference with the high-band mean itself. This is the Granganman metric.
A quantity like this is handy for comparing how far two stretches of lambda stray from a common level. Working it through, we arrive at 0.48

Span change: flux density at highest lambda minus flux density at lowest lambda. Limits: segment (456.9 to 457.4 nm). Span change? -0.26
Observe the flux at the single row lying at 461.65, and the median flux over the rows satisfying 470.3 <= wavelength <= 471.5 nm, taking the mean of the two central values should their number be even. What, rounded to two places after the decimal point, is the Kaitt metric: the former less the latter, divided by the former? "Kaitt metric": -0.25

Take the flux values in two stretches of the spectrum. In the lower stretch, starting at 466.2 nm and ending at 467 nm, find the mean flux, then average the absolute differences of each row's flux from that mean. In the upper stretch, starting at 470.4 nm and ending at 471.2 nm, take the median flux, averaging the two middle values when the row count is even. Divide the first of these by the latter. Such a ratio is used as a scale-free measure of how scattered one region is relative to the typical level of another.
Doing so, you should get 0.12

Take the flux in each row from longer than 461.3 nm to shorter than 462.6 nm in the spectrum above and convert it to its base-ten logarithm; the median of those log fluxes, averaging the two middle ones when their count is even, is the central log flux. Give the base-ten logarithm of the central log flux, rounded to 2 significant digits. -0.35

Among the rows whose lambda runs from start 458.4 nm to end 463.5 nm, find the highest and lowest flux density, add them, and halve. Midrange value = 2.75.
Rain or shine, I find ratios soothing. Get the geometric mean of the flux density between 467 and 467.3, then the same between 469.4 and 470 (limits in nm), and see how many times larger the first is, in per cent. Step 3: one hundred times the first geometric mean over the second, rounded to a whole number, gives 77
